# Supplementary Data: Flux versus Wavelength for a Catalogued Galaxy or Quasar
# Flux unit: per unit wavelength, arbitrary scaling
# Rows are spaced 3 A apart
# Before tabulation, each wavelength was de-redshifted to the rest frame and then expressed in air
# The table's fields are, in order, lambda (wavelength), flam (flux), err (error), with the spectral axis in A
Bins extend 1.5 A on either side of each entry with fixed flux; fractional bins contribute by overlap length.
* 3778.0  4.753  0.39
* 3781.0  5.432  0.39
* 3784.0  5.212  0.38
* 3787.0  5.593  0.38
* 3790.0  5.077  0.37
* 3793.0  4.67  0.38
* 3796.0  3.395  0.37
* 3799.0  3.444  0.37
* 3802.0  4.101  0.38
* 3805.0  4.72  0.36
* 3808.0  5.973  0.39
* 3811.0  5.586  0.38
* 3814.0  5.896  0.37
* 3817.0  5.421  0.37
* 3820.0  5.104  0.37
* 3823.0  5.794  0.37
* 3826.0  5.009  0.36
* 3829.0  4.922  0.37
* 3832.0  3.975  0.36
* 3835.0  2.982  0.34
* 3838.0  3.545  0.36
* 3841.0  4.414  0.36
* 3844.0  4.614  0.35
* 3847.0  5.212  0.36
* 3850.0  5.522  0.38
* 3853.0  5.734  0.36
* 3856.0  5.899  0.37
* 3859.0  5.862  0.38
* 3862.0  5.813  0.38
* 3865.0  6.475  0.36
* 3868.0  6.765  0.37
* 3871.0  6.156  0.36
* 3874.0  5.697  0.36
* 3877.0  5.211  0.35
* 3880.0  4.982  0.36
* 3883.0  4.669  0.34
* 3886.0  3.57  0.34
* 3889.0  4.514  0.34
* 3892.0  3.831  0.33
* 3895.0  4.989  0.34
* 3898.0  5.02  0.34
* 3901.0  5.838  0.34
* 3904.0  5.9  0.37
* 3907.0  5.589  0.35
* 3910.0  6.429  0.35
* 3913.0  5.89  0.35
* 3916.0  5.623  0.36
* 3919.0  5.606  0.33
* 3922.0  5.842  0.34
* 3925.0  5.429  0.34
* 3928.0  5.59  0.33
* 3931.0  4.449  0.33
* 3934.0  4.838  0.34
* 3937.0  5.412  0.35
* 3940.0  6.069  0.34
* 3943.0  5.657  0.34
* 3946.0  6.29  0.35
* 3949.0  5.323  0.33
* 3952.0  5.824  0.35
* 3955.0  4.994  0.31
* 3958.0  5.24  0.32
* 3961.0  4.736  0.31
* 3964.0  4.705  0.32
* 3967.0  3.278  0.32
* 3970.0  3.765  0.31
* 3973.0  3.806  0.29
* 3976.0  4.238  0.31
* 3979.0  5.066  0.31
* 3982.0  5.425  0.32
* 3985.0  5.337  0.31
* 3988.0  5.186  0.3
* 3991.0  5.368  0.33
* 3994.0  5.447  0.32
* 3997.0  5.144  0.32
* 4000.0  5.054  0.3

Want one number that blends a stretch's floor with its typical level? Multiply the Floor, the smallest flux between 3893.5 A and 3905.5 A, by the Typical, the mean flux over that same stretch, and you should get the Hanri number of 27.1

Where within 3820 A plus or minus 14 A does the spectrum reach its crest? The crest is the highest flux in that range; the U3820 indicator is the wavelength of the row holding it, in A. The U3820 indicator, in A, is 3808.0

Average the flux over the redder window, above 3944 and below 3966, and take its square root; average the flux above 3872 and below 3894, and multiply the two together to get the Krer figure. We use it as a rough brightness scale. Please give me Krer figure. 10.7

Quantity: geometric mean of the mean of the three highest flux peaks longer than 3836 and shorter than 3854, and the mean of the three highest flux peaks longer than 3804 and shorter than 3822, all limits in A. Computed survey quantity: 5.65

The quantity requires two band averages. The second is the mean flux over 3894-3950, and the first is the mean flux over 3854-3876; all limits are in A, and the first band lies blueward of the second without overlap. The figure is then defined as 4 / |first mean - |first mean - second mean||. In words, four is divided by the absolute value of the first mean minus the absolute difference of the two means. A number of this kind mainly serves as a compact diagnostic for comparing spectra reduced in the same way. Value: 0.718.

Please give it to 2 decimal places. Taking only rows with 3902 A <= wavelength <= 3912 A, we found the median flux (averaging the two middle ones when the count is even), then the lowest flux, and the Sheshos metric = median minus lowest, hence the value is 0.31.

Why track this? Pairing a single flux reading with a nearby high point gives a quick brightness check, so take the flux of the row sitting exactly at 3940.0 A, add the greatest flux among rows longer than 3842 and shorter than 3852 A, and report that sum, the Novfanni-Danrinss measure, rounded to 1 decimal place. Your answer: 11.6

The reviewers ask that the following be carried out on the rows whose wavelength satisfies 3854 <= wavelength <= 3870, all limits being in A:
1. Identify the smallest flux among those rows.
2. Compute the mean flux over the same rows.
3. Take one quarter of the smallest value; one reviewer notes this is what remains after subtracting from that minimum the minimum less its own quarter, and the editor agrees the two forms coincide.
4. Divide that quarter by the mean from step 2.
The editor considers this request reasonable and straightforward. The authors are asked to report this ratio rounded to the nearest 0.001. 0.236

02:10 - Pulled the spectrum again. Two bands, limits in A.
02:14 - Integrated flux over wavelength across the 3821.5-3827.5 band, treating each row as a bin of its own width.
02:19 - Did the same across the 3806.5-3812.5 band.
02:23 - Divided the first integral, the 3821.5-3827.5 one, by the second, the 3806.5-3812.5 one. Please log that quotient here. 0.93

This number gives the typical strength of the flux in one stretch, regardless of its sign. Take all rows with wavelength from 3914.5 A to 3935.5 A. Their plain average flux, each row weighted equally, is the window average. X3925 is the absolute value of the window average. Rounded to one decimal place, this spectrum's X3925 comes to 5.3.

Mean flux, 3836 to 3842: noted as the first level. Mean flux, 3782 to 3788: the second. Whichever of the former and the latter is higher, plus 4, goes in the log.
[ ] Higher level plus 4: 9.4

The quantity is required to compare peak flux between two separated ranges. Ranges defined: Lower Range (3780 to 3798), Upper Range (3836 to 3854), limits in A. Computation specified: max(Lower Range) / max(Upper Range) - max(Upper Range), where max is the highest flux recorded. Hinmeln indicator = -4.8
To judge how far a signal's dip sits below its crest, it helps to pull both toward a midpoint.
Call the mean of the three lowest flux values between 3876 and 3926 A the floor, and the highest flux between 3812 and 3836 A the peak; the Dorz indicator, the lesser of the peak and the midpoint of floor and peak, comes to 4.93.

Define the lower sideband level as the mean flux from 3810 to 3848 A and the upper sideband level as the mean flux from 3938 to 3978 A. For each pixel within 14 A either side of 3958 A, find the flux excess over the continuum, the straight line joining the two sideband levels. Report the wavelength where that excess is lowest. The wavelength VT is 3967.0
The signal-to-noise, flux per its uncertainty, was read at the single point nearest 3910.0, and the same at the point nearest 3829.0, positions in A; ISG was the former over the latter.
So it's 1.38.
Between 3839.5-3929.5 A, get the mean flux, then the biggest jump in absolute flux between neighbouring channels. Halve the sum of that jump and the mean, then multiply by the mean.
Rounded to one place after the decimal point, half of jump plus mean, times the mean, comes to 17.8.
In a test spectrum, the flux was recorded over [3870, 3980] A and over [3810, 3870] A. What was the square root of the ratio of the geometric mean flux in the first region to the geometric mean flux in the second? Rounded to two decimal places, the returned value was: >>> 0.99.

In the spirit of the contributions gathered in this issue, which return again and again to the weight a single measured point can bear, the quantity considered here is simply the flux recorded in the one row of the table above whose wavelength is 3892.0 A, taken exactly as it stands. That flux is 3.831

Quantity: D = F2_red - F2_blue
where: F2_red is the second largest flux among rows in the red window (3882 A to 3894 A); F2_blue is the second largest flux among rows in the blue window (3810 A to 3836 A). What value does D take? -1.3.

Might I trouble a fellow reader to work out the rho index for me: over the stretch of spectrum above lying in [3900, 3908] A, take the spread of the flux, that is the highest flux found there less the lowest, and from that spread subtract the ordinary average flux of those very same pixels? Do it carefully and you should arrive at -5.5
